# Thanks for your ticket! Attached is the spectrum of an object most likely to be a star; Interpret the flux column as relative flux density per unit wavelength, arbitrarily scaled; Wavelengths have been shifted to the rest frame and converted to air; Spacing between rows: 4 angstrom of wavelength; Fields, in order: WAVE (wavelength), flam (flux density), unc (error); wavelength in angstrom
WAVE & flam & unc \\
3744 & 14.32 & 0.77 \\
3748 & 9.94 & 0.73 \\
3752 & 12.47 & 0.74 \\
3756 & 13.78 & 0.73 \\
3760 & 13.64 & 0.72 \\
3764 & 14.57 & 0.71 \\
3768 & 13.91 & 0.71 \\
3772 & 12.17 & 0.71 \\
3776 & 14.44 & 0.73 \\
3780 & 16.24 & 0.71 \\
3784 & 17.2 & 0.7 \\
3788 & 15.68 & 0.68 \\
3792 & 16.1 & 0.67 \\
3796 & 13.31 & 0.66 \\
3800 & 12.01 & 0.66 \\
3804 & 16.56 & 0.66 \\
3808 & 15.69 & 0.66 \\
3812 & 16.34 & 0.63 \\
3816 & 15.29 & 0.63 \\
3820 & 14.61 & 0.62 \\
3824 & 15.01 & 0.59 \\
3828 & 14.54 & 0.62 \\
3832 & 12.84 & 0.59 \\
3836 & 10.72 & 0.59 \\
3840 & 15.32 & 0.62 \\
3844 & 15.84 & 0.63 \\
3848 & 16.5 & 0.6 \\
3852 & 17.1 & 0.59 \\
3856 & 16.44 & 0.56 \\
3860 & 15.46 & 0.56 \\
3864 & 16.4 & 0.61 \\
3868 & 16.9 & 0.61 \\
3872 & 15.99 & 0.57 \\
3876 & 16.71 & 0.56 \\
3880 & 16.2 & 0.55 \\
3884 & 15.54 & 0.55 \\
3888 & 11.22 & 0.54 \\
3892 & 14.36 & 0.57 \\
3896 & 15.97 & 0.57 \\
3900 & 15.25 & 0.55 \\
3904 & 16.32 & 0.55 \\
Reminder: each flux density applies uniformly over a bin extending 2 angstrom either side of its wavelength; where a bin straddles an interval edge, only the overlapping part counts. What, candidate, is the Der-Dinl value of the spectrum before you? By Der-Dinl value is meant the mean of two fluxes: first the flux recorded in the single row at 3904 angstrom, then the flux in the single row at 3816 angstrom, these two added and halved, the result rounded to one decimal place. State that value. 15.8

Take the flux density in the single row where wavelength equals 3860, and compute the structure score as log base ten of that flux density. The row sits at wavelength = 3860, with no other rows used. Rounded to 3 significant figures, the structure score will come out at 1.19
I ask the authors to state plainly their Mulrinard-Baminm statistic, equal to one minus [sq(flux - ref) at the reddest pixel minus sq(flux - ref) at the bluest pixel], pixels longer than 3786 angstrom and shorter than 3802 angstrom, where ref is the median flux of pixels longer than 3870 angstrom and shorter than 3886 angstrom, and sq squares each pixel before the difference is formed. -16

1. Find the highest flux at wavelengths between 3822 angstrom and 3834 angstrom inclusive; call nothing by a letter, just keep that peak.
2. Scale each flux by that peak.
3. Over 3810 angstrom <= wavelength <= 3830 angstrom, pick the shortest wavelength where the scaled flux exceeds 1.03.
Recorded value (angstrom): 3812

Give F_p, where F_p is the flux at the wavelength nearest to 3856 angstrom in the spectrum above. 16.44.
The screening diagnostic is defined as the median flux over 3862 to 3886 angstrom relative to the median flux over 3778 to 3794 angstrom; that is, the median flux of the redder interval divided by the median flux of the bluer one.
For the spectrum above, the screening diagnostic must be 1.01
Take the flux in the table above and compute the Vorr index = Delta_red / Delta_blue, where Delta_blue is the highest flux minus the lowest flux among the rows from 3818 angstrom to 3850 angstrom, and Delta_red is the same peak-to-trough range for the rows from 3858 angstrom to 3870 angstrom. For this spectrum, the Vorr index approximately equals 0.25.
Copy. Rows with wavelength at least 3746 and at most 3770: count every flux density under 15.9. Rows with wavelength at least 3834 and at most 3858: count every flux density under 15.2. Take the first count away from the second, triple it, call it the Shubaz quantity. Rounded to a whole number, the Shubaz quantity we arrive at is -15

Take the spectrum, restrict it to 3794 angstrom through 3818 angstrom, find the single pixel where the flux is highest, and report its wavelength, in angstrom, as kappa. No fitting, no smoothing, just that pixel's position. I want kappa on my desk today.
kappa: 3804 angstrom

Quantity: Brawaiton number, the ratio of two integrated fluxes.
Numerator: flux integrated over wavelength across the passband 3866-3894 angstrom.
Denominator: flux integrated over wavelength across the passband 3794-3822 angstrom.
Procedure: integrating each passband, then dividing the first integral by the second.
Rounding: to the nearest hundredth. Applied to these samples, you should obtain 1.03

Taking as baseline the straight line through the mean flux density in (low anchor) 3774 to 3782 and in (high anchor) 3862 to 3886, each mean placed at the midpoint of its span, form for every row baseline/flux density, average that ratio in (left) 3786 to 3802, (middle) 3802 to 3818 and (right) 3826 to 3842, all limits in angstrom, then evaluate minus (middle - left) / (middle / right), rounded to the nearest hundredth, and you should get 0.15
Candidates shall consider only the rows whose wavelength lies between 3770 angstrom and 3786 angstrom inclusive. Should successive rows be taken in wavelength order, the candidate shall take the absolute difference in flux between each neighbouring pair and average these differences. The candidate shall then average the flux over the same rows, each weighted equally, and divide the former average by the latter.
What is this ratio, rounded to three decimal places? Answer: 0.112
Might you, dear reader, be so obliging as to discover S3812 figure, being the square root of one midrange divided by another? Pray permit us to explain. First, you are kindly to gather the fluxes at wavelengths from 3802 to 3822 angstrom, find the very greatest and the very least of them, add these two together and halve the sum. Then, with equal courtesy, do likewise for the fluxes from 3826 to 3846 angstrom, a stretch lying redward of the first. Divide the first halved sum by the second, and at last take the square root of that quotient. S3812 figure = 1.08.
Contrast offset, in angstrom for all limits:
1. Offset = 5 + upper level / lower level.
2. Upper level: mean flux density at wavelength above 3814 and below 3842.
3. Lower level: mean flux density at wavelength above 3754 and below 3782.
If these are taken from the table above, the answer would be 6.00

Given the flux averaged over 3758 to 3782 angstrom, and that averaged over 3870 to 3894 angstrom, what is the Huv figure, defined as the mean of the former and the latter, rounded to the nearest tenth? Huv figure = 14.6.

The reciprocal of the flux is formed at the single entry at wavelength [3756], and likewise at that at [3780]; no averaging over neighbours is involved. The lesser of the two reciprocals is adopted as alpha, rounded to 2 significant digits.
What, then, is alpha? 0.062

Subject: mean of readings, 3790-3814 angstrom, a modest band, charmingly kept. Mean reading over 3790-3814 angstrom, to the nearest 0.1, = 15.0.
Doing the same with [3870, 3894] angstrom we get 15.0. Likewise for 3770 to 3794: 15.3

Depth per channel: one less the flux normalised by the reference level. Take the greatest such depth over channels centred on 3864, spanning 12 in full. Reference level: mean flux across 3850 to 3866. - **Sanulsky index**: 0.05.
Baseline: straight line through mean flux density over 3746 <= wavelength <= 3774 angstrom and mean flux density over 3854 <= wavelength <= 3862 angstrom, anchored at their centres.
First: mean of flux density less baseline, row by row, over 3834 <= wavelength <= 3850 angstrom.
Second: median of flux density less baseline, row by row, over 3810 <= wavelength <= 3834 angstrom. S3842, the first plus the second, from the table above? -0.9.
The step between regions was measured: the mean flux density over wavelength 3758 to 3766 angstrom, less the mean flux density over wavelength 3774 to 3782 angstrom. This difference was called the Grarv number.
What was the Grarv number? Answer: -1.2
